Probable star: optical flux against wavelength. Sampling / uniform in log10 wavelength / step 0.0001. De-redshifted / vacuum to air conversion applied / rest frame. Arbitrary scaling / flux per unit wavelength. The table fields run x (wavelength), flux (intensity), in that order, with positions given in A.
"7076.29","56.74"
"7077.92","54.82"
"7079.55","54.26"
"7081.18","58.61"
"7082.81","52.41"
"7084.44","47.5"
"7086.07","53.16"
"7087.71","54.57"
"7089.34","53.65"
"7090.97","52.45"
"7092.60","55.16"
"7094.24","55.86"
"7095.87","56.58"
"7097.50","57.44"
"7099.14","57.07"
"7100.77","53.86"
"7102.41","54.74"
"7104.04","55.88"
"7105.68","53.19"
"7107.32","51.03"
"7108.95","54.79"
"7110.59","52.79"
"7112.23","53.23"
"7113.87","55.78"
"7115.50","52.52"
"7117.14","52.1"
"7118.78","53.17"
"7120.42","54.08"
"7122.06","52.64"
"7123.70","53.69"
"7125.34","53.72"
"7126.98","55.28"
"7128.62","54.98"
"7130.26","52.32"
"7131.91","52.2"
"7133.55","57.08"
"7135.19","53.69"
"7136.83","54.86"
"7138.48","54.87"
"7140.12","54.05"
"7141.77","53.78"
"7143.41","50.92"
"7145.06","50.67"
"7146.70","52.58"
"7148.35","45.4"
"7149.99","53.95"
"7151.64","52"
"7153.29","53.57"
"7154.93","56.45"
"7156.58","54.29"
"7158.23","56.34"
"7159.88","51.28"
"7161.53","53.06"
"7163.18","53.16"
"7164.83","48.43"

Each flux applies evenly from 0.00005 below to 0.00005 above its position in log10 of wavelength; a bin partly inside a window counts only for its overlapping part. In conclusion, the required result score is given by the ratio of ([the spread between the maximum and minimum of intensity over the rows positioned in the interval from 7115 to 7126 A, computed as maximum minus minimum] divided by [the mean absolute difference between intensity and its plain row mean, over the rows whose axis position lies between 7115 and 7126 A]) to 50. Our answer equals 0.065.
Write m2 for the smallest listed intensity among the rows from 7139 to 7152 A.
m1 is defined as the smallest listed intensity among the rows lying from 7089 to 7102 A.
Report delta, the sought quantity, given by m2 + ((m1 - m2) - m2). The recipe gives 7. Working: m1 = 52.45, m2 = 45.4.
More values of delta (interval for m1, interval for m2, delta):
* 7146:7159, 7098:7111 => -6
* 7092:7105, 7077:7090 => 6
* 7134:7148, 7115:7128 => -1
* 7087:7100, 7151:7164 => 1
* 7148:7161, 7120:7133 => -7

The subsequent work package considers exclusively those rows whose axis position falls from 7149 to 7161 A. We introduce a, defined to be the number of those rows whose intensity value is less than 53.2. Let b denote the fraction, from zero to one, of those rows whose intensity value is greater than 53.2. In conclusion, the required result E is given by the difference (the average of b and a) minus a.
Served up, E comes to -0.6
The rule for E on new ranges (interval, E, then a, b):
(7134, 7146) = -0.6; 2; 0.71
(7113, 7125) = -1.8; 4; 0.43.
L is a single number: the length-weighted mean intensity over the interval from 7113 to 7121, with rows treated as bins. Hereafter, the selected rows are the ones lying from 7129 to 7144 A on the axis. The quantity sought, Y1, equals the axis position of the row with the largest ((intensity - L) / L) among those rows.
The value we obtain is 7133.55 A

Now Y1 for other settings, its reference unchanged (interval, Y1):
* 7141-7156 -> 7154.93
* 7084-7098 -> 7097.50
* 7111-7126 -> 7113.87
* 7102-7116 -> 7104.04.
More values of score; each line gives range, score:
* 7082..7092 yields 0.089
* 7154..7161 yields 0.057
